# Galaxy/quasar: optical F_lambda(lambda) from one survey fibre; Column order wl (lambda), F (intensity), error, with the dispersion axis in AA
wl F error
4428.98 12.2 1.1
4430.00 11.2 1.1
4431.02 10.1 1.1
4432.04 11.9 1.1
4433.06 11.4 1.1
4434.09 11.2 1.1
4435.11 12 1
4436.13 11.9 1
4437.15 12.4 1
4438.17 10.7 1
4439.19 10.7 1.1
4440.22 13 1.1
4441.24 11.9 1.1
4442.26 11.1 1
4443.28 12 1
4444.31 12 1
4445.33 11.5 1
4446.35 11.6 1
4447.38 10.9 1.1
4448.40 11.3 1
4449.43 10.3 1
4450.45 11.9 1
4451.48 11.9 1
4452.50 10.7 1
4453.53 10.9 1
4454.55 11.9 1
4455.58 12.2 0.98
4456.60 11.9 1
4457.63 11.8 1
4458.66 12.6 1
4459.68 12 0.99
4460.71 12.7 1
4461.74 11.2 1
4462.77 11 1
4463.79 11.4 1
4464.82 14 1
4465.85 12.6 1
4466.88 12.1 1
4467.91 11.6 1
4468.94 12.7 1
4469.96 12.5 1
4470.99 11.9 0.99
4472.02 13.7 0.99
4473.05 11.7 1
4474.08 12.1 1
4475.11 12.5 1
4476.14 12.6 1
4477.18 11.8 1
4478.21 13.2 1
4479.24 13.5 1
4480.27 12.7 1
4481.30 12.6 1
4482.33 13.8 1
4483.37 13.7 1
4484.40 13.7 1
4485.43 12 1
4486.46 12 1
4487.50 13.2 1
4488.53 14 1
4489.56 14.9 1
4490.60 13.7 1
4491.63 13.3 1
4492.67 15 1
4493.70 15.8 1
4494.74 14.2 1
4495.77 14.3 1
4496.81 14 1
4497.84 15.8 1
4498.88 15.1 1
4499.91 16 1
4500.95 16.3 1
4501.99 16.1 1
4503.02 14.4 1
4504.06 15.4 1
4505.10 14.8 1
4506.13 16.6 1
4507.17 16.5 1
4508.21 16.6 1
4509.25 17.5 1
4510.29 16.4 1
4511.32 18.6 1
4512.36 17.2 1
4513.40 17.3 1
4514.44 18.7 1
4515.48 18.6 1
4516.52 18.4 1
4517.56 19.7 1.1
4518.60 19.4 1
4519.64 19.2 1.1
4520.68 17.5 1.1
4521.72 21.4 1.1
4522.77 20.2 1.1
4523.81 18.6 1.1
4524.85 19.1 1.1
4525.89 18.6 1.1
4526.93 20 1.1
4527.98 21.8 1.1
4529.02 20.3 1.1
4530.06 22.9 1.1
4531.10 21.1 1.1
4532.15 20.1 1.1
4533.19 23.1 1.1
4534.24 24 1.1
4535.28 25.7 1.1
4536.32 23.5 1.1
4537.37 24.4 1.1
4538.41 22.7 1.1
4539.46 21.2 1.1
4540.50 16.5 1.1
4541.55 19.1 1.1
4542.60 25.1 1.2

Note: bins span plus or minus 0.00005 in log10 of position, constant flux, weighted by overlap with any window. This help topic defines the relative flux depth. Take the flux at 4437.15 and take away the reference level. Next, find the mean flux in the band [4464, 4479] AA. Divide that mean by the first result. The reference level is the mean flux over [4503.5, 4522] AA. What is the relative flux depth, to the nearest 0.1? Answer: -2.3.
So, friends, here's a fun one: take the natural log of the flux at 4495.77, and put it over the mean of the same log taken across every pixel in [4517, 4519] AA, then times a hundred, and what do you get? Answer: 89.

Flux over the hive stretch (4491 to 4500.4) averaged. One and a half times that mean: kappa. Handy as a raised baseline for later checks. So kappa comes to 22.2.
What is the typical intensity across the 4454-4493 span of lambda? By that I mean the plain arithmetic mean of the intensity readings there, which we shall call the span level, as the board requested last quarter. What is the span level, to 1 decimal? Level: 12.7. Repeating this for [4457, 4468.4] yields 12.1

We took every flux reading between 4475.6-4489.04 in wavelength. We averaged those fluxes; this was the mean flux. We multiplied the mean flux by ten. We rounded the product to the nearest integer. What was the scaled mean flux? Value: 130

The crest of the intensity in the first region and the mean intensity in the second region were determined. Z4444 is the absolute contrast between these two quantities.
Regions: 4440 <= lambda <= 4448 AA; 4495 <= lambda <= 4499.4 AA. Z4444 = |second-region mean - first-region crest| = 1.8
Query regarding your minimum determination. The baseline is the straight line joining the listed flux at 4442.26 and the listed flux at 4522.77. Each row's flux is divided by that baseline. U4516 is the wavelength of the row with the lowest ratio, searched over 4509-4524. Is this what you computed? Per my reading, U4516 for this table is 4510.29 AA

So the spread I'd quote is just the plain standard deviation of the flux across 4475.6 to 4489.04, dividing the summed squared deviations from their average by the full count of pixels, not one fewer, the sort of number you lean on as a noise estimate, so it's 0.72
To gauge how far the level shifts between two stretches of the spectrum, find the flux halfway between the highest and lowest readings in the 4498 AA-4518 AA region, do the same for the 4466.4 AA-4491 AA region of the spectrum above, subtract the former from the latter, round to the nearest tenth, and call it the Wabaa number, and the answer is -3.8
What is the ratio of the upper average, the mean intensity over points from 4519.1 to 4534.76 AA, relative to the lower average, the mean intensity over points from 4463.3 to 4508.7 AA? 1.5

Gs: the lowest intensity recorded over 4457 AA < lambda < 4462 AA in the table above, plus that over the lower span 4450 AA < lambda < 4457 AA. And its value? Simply 22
